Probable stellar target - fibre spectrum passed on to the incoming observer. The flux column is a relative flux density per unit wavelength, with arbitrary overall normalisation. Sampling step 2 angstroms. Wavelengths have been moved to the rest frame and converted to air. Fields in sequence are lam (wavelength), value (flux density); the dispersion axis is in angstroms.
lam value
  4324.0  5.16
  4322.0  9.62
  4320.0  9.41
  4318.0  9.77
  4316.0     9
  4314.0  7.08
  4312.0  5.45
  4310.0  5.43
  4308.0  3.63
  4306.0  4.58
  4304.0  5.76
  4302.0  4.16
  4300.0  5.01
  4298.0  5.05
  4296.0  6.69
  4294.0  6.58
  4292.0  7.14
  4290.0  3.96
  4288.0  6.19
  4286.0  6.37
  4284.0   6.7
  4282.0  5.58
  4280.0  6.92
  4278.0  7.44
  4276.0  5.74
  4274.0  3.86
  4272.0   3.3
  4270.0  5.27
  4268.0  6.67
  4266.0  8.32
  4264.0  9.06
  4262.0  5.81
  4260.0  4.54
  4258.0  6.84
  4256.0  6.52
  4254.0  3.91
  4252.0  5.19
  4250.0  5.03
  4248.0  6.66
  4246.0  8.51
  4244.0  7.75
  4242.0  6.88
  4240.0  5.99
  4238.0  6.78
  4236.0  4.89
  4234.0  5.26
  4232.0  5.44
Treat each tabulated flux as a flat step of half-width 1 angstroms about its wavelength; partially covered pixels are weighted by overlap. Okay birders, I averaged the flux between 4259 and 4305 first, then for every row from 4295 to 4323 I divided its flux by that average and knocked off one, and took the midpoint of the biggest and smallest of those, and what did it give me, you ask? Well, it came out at 0.13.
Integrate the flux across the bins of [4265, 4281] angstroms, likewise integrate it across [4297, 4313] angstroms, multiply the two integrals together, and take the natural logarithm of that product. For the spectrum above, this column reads 8.91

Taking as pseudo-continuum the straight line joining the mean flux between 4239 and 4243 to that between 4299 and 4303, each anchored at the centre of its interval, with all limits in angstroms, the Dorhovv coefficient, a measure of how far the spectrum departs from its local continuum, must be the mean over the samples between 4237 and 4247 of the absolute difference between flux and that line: 0.97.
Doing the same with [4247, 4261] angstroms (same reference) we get 1.05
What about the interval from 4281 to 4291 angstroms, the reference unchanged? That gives 1.10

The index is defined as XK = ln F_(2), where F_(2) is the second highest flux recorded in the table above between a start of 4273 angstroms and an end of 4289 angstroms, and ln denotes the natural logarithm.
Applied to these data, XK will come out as 1.93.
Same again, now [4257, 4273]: 2.12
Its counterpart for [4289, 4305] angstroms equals 1.90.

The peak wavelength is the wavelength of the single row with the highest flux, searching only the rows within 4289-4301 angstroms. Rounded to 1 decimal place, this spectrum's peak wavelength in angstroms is 4292.0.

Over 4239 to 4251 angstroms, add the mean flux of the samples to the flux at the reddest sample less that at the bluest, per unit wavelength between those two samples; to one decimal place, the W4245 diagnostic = 6.7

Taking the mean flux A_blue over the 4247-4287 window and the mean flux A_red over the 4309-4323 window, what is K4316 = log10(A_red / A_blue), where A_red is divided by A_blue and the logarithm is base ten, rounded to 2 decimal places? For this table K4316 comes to 0.12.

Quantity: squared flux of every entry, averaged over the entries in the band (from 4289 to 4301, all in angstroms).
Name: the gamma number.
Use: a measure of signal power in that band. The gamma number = 34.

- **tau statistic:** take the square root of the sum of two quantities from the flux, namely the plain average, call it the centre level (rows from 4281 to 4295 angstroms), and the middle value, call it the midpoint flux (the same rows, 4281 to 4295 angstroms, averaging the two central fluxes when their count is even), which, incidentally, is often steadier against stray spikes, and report 3.53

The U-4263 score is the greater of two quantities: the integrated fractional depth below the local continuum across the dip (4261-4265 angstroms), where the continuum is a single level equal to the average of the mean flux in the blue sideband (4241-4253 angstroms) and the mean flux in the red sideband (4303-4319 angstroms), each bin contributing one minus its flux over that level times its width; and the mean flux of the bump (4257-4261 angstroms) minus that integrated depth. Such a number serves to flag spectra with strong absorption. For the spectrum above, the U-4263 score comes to 6.3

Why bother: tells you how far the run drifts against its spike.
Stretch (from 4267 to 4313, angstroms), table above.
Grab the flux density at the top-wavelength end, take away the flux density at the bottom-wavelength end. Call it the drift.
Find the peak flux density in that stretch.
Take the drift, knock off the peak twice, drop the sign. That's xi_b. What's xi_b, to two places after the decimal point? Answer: 16.10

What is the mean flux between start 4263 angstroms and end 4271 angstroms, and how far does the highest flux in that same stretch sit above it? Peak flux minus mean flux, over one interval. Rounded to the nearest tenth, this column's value 1.7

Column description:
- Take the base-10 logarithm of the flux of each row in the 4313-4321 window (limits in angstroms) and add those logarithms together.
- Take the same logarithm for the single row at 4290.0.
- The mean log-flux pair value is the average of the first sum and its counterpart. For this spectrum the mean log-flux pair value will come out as 2.18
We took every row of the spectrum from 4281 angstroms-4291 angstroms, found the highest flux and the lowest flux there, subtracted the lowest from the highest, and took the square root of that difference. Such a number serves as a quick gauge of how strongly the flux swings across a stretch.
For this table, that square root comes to 1.66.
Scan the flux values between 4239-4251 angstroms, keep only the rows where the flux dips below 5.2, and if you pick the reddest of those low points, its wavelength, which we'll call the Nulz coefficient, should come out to 4250.0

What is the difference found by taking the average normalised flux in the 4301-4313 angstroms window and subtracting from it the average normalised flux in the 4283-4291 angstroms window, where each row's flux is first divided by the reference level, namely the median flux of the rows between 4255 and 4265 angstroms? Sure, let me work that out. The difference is -0.15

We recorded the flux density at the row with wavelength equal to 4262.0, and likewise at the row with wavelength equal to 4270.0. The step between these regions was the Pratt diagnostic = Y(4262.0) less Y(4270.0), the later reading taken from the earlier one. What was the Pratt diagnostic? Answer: 0.5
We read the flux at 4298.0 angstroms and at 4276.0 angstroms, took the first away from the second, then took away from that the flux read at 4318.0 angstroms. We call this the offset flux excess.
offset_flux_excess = -9.1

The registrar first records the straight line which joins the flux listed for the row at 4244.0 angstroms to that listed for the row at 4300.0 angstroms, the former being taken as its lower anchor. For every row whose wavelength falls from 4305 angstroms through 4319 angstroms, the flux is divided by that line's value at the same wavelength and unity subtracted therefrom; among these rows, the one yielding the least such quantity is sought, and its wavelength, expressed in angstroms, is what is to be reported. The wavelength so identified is 4308.0 angstroms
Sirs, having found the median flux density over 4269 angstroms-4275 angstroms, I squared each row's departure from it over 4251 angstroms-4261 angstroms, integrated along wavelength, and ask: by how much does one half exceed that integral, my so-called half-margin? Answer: -36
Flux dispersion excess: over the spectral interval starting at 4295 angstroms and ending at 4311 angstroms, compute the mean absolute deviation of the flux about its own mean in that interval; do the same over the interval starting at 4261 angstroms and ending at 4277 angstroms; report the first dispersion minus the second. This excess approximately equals -0.8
